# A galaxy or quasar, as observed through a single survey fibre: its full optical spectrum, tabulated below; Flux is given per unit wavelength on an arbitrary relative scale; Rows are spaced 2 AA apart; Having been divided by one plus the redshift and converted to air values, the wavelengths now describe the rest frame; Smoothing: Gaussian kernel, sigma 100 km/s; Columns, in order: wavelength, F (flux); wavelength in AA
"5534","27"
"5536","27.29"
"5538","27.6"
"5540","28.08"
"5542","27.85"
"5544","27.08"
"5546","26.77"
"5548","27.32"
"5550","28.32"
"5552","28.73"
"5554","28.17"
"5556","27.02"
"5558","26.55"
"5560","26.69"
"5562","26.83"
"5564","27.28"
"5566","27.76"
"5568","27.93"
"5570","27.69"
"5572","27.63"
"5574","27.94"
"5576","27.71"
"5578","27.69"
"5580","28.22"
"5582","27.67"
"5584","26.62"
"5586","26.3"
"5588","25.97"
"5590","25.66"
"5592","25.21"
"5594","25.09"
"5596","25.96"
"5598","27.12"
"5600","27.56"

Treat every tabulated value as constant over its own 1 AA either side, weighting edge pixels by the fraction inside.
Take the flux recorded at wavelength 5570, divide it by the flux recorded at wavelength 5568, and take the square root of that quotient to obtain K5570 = 1.00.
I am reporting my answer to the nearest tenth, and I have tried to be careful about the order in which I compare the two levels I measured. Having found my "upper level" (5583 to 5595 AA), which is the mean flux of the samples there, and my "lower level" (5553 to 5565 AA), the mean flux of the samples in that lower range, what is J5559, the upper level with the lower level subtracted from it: -1.3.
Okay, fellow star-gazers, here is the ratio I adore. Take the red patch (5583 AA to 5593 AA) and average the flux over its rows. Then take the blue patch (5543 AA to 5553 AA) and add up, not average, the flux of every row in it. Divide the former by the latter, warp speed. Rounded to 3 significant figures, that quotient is 0.188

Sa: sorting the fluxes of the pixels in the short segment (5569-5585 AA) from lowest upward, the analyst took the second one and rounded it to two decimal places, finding 27.63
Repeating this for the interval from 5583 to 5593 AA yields 25.66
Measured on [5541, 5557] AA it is 27.02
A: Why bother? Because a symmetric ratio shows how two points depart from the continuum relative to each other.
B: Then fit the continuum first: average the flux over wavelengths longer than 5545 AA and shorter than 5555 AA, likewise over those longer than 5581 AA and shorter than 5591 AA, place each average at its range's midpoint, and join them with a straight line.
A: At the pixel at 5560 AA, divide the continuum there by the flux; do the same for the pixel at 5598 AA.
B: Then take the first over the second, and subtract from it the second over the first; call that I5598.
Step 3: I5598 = 0.14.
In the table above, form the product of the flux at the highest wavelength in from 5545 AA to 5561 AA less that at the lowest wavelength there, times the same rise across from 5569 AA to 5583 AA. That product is 0.0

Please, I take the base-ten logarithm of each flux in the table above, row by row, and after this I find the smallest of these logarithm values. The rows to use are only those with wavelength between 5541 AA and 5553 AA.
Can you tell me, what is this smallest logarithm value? 1.43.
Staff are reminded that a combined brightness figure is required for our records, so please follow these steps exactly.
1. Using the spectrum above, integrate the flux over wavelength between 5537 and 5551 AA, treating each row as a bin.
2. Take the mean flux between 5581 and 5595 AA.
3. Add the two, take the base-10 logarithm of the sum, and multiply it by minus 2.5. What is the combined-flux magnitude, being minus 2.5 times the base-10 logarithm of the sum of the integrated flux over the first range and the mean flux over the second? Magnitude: -6.538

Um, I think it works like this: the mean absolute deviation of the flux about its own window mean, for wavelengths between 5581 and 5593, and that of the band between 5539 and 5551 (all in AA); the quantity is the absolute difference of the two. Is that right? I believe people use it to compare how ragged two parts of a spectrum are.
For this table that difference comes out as 0.112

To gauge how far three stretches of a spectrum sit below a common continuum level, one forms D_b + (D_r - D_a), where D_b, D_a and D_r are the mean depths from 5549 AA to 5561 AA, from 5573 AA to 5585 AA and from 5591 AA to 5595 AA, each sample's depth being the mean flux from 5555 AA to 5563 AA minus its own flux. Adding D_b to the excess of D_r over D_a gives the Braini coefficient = 1.7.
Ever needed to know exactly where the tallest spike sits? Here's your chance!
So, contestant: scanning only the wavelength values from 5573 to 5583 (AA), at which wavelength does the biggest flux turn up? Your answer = 5580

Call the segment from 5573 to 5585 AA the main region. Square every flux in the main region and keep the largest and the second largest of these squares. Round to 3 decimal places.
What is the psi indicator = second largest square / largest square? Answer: 0.980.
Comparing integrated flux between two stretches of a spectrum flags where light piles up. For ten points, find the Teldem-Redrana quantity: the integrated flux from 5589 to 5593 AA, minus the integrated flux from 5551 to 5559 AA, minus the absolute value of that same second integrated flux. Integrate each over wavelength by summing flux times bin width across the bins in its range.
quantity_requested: -340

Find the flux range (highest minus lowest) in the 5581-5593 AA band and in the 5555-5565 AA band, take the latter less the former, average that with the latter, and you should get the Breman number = -0.50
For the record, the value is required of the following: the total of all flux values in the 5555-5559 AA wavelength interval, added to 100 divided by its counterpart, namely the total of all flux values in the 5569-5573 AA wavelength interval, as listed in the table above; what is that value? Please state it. 55.4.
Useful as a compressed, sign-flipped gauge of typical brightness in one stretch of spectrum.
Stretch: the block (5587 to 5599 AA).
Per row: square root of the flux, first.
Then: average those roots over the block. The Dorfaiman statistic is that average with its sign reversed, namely -5.08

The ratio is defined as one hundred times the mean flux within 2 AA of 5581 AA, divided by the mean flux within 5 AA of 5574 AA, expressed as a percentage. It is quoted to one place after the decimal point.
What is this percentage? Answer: 100.8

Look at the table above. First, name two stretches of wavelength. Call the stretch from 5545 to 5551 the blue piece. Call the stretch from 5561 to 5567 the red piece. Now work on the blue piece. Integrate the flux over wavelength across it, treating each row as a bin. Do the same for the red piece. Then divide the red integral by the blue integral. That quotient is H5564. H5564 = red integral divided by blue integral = 0.99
